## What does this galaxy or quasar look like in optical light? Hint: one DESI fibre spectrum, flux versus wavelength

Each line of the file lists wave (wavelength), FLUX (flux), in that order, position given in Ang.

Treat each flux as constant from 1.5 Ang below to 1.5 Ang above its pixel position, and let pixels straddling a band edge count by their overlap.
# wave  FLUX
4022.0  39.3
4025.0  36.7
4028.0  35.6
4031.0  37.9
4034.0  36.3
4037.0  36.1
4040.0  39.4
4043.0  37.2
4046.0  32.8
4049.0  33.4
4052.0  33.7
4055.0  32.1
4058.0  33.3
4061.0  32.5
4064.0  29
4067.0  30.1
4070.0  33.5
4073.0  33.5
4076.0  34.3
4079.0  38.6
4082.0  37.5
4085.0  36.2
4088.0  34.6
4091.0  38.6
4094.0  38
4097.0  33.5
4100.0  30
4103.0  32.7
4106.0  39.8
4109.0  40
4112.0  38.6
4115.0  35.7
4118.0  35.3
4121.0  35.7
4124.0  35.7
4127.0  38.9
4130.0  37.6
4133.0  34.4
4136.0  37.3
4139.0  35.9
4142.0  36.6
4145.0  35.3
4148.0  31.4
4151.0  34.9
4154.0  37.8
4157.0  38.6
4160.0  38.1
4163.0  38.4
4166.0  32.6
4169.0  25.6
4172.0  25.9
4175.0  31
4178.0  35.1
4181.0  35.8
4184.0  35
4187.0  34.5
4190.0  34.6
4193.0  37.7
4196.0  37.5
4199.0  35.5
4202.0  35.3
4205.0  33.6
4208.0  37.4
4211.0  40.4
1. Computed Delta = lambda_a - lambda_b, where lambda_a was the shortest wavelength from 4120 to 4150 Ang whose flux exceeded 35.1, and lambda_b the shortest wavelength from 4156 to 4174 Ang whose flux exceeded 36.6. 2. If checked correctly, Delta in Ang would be -36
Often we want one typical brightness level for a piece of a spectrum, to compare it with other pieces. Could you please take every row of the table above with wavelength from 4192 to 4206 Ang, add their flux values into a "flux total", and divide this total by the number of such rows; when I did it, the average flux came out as 35.9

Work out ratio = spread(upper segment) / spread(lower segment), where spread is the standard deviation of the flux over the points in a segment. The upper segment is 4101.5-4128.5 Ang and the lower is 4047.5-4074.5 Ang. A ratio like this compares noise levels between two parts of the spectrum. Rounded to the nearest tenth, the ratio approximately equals 1.5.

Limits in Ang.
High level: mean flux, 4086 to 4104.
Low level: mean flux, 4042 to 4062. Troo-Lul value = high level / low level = 1.03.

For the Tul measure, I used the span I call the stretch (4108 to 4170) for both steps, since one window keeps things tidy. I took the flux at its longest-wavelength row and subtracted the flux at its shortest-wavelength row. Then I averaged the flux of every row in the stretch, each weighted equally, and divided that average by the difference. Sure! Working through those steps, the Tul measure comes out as -2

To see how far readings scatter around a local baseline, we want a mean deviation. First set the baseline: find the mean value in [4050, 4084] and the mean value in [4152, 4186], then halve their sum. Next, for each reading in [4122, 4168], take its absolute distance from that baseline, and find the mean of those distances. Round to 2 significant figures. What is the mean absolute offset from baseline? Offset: 3.0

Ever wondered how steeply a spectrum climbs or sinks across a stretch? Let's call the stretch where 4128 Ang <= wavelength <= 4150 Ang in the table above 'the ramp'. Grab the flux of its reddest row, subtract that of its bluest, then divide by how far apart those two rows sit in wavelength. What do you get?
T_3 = -0.34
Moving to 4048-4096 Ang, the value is 0.10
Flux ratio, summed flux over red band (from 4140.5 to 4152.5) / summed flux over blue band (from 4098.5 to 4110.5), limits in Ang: 0.97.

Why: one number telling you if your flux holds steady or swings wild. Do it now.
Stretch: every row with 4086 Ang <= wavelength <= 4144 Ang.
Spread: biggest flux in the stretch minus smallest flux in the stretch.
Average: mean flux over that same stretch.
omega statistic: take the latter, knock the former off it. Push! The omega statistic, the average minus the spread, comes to 26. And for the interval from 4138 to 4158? 29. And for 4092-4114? 26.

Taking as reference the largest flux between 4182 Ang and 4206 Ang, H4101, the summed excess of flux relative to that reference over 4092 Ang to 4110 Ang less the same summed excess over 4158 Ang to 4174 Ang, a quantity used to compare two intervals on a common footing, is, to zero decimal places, 16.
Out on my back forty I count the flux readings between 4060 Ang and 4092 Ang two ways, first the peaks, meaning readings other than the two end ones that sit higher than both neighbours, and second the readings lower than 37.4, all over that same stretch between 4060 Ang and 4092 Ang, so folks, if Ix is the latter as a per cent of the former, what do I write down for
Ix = 800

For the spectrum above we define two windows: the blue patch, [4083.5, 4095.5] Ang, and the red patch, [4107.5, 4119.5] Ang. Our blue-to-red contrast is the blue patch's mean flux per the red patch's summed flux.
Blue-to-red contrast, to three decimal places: 0.246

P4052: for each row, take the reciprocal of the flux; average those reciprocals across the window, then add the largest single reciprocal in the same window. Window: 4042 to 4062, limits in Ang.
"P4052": 0.061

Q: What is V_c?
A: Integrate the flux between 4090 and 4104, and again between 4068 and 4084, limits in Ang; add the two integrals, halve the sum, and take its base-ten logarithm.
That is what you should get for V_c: 2.72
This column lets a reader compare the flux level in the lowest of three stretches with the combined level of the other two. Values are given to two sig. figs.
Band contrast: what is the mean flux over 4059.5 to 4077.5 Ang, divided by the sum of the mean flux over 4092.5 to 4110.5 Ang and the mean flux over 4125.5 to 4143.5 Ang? 0.44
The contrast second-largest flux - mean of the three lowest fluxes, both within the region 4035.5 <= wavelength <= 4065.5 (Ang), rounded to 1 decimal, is 6.0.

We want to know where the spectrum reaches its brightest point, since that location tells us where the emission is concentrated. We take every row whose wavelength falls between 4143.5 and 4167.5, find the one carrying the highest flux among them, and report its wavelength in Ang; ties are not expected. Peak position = 4157.0 Ang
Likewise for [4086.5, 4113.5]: 4109.0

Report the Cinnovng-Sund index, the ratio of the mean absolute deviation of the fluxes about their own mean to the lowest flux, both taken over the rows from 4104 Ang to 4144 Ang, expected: 0.045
